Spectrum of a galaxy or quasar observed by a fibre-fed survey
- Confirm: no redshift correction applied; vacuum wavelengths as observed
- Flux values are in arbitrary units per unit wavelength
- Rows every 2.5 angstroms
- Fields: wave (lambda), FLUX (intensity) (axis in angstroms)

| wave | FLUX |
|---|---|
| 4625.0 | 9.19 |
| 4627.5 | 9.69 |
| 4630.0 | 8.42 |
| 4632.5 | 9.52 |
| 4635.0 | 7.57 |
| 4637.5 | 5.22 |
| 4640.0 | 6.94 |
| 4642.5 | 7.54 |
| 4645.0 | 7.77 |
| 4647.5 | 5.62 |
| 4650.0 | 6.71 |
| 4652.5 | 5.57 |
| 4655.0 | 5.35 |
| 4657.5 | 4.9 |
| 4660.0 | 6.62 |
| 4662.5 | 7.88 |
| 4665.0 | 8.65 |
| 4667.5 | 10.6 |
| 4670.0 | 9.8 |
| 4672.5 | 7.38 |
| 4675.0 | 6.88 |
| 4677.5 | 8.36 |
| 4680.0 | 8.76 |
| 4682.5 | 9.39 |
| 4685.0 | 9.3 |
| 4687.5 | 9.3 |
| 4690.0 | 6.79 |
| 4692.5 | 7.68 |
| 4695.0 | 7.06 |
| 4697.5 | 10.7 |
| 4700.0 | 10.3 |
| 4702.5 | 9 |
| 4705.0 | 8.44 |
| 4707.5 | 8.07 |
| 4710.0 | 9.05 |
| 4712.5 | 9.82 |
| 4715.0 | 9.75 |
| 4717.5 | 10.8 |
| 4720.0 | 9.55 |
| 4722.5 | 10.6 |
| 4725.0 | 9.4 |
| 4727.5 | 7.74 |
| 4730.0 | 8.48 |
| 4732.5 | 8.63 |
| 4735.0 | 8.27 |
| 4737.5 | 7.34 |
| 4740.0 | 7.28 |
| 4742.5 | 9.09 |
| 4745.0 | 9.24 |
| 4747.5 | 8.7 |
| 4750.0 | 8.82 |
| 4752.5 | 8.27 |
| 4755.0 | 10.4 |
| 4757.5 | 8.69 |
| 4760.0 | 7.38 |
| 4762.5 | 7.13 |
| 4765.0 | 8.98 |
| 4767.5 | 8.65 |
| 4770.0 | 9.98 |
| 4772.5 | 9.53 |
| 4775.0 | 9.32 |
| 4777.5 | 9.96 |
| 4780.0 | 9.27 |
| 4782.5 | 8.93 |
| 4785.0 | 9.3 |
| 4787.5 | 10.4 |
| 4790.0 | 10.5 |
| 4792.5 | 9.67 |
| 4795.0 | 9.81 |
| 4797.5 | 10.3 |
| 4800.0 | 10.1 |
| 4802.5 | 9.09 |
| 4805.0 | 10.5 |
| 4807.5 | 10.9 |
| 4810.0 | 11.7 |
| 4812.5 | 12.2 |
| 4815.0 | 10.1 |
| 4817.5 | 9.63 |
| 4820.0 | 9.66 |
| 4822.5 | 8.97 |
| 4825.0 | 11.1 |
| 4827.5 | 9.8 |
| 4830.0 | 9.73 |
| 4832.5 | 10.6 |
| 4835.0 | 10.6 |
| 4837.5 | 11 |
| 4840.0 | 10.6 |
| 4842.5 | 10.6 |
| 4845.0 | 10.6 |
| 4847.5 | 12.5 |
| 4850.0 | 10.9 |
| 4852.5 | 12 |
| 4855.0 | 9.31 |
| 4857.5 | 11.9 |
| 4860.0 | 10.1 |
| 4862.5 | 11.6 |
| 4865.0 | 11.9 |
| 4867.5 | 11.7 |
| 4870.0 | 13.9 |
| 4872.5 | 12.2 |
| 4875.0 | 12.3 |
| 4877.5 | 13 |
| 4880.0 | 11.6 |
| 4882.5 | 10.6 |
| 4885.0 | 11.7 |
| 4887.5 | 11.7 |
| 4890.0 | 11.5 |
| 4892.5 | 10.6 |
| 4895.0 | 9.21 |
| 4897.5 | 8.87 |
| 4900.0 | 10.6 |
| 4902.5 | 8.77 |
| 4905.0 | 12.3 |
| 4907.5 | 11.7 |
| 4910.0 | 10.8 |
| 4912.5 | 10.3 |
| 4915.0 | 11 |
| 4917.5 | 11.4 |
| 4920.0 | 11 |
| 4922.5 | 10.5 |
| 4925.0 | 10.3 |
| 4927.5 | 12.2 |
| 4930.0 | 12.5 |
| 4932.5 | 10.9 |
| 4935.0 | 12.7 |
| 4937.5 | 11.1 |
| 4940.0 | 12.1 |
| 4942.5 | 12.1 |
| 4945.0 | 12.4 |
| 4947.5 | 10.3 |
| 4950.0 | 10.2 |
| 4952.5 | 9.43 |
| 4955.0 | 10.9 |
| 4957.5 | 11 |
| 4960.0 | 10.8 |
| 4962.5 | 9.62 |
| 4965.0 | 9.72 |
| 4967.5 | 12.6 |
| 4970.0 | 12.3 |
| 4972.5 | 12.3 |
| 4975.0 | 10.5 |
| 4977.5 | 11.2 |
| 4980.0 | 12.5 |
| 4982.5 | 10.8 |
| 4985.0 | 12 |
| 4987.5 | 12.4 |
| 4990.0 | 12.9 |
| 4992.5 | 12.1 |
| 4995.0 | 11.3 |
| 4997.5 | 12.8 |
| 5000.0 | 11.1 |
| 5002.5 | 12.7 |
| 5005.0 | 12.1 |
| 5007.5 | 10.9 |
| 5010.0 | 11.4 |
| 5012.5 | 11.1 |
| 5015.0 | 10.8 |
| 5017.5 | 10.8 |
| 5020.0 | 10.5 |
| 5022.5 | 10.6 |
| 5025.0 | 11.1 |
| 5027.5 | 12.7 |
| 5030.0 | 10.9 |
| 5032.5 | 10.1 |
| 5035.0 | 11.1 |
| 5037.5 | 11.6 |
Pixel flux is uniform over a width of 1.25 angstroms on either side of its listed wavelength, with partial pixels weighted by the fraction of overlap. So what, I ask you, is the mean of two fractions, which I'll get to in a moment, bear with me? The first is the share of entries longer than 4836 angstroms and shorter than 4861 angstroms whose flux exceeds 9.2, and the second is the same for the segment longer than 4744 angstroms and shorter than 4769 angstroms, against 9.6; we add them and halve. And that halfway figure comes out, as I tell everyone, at 0.55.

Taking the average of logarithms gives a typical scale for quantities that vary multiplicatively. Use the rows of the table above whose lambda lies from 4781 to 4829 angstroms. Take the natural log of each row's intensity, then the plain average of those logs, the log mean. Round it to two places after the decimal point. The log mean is 2.31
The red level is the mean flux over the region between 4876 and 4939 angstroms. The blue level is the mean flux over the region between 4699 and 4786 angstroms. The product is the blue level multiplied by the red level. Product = 99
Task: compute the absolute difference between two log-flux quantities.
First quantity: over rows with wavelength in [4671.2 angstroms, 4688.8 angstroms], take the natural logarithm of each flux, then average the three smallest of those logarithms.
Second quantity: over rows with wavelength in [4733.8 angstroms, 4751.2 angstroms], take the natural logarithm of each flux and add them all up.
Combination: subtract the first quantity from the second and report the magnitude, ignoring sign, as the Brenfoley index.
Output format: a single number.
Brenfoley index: 12.85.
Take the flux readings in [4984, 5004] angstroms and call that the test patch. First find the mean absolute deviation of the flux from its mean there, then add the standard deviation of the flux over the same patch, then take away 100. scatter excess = -98.8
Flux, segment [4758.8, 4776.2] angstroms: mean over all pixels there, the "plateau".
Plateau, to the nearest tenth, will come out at 8.7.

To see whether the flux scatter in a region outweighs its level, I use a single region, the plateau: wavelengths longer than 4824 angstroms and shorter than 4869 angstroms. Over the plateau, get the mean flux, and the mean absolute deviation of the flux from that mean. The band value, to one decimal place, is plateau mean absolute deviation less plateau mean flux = -10.2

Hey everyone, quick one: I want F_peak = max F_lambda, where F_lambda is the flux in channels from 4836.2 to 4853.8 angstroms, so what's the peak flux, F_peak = 12.5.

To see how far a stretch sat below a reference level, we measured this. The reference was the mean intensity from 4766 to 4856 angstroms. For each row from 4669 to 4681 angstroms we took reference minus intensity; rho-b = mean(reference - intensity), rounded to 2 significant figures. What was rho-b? 2.0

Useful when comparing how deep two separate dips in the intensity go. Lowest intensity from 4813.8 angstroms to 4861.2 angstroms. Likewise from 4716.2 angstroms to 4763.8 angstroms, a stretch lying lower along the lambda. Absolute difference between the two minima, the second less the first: 1.8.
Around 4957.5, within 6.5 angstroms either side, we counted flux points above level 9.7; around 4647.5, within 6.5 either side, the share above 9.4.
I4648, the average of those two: 1.5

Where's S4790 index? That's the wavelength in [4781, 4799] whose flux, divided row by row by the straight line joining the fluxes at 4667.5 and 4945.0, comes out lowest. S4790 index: 4782.5 angstroms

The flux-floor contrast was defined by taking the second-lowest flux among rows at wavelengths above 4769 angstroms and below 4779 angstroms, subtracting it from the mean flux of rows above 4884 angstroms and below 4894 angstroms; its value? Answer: 1.8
